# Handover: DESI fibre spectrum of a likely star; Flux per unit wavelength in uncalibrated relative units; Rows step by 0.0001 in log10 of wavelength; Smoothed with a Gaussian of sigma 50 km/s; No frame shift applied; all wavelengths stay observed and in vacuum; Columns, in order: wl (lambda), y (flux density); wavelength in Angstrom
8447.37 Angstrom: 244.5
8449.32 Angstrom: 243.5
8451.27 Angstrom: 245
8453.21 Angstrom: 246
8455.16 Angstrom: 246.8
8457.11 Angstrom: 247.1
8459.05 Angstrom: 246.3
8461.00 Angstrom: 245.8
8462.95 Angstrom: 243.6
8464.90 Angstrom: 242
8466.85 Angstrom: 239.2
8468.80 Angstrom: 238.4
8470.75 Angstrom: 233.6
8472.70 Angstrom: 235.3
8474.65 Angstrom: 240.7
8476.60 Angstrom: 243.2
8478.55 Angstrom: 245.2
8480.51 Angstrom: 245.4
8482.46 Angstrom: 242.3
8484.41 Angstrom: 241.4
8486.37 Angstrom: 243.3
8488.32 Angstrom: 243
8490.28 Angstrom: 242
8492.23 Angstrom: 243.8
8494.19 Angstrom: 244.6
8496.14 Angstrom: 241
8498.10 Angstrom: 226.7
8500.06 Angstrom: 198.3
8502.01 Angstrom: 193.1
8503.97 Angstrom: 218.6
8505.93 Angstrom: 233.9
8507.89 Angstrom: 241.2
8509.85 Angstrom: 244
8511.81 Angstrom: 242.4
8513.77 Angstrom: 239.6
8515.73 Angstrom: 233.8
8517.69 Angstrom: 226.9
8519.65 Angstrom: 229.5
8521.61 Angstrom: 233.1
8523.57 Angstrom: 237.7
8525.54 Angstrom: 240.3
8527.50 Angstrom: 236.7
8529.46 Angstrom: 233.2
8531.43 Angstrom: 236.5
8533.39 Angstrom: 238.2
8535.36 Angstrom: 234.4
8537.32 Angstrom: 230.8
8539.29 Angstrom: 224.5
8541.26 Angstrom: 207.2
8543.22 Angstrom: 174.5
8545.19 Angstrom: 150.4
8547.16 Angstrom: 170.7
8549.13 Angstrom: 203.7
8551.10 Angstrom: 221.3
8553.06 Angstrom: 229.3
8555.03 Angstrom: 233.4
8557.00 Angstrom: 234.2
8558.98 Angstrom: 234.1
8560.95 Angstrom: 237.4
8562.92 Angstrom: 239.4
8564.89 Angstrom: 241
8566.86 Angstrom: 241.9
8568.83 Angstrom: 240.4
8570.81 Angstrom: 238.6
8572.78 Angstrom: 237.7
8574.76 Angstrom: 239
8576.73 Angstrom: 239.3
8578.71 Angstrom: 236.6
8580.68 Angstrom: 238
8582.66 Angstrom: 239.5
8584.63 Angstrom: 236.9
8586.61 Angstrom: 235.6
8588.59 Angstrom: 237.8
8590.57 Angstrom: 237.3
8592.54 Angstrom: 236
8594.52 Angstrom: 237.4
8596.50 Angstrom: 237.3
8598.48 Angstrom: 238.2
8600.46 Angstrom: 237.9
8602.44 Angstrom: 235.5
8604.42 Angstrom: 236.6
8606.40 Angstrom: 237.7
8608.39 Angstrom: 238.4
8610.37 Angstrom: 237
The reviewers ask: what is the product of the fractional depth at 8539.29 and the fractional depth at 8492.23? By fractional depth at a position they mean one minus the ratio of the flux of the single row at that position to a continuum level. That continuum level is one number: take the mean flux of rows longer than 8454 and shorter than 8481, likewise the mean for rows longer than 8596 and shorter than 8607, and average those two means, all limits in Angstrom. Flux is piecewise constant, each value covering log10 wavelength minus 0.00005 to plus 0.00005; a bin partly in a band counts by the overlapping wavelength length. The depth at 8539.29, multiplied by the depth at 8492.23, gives -0.0011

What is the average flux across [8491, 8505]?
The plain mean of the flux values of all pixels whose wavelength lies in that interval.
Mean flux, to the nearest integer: 224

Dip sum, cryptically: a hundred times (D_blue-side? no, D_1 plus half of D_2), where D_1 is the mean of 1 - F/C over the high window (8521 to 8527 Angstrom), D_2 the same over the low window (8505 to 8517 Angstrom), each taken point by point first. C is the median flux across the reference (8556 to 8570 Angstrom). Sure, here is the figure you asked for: 1.0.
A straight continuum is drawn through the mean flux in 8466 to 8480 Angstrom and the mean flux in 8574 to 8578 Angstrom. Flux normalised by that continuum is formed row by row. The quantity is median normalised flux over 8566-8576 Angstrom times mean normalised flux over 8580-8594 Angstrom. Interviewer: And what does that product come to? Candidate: 0.99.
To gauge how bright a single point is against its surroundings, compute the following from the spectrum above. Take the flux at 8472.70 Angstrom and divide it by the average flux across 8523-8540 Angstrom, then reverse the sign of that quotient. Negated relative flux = -1.00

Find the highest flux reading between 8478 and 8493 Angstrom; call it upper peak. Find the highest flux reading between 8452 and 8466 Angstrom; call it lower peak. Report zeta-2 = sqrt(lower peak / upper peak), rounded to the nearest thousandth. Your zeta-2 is 1.003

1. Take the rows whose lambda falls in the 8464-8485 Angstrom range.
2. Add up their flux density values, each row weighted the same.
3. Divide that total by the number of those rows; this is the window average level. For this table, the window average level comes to 241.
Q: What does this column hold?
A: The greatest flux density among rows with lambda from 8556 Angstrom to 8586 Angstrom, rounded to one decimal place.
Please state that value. 241.9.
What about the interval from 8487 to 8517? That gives 244.6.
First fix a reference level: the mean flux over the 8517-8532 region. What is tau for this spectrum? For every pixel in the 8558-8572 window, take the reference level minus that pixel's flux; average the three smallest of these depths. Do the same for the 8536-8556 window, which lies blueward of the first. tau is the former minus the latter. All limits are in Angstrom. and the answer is -10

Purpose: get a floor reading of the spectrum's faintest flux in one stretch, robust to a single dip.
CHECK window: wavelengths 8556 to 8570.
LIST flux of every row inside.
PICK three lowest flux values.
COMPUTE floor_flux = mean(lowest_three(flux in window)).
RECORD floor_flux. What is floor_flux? 235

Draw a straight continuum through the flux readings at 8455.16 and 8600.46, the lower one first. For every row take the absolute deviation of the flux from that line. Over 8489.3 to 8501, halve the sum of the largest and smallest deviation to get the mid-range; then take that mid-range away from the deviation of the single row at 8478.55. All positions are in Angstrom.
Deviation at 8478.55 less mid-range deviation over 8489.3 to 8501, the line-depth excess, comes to -23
